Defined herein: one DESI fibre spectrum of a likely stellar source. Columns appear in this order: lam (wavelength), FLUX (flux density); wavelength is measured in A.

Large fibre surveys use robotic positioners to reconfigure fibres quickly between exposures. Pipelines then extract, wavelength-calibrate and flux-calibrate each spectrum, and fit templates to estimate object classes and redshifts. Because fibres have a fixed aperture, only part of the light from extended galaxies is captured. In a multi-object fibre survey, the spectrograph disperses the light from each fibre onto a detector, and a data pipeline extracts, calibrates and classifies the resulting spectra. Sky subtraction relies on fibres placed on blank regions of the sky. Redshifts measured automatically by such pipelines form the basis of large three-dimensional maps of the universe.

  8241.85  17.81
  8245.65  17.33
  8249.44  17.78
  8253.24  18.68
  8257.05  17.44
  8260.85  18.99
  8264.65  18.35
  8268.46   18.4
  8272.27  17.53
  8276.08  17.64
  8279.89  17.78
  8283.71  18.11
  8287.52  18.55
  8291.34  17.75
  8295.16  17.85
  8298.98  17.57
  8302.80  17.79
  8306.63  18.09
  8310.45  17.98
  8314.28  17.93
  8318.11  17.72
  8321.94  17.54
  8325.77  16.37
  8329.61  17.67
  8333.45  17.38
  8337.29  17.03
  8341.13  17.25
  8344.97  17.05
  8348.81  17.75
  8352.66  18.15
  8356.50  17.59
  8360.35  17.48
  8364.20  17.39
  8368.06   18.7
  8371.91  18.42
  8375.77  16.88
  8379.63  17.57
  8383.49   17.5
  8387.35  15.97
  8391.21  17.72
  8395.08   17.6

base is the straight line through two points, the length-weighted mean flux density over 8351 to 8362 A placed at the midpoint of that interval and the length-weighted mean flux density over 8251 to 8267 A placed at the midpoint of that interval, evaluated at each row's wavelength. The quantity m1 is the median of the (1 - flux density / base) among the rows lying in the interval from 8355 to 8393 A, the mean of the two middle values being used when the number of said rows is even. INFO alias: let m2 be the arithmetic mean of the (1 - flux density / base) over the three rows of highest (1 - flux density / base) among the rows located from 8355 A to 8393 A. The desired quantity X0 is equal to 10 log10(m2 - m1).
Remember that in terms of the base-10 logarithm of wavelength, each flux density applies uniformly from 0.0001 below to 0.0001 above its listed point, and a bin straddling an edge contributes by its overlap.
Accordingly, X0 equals -13.6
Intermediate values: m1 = 0.007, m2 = 0.050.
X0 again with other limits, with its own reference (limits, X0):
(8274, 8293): -23.6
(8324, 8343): -16.5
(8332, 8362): -17.0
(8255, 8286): -15.7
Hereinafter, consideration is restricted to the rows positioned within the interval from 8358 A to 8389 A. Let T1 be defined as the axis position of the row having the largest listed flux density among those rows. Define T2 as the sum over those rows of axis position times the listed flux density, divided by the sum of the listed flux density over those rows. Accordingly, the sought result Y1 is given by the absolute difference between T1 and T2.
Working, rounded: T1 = 8368.06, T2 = 8373.6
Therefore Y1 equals 5.6 A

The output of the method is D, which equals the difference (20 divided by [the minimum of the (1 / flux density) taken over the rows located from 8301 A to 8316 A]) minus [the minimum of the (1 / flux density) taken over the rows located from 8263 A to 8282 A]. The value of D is 362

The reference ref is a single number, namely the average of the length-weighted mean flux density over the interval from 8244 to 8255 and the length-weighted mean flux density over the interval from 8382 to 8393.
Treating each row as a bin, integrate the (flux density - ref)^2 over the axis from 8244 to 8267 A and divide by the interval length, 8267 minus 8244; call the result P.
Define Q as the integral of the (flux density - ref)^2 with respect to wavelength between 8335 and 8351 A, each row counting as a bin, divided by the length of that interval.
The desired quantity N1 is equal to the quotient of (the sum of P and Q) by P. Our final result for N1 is 1.2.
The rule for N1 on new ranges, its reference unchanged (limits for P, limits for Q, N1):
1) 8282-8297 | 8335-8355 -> 1.4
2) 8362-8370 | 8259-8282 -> 1.9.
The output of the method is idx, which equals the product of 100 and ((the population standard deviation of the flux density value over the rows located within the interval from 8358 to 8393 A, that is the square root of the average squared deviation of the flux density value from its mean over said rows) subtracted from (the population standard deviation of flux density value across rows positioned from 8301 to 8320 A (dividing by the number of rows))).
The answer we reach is -62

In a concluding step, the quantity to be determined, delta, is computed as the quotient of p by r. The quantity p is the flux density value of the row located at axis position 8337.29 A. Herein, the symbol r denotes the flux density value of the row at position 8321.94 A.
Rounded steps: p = 17.03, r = 17.54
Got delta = 0.97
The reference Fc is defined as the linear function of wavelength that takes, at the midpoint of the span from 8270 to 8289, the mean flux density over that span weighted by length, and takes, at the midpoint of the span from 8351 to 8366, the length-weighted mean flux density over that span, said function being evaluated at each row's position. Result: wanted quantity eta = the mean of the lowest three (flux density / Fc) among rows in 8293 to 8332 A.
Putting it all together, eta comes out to 0.96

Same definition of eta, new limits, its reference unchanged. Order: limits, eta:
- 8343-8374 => 0.98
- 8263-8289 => 0.98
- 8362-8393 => 0.95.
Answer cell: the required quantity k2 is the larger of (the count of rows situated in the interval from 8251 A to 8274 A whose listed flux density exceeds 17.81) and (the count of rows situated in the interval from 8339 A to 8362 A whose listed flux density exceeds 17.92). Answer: 4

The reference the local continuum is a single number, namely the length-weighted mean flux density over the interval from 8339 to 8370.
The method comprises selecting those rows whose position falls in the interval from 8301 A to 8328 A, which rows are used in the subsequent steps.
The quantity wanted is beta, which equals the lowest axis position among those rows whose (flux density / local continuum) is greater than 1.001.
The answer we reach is 8302.80 A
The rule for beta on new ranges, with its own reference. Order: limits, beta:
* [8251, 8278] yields 8253.24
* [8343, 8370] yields 8348.81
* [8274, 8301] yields 8279.89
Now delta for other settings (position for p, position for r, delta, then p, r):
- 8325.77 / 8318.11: 0.92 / 16.37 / 17.72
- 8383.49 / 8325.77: 1.07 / 17.5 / 16.37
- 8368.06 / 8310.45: 1.04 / 18.7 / 17.98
